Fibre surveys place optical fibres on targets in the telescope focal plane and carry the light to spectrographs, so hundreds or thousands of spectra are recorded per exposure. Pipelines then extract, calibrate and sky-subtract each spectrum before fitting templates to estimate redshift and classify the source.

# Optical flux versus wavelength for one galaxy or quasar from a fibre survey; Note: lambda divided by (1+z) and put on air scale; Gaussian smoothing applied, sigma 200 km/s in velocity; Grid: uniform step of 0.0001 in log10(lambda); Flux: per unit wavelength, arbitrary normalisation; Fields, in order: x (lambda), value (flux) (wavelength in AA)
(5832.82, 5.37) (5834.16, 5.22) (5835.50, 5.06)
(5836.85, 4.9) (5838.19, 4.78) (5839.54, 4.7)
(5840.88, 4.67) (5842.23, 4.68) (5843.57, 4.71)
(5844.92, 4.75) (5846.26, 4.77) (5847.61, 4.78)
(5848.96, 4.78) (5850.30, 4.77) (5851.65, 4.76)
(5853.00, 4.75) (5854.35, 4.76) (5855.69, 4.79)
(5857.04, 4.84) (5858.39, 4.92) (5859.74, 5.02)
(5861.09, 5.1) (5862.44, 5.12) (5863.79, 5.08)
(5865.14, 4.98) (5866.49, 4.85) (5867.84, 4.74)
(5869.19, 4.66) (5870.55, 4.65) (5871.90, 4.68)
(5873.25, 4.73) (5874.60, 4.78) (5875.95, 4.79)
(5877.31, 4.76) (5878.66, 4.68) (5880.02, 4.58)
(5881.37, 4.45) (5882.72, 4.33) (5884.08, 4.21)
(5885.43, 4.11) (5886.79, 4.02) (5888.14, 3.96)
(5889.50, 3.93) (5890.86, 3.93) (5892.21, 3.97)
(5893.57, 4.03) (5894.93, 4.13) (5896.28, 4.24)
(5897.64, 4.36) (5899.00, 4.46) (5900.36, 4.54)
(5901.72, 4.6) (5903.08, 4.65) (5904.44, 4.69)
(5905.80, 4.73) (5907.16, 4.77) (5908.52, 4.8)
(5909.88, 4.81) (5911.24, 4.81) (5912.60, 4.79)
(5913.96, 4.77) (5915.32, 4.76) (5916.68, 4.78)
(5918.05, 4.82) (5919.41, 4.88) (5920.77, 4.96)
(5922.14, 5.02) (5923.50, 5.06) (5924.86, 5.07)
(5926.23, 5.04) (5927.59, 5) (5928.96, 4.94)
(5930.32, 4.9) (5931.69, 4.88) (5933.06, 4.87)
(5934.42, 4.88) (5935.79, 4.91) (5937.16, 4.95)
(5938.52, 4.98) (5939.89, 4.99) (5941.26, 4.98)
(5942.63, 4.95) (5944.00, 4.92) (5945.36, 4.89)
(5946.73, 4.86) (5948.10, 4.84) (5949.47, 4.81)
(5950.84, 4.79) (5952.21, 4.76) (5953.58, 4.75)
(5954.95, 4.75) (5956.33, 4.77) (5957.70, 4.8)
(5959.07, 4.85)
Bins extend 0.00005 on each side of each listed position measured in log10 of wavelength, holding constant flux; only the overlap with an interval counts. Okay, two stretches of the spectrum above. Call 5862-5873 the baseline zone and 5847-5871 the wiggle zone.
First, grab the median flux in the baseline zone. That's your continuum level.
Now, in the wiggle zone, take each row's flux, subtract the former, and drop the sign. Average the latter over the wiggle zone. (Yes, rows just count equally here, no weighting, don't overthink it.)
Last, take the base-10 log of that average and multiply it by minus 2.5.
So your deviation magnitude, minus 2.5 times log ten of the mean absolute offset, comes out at 2.35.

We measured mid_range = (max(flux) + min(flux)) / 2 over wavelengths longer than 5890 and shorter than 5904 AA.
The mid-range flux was 4.29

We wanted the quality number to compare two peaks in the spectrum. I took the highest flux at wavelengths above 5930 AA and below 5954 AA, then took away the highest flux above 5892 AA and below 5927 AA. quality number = -0.08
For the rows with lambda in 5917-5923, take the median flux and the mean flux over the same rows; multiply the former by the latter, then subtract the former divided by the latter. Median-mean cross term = 23.2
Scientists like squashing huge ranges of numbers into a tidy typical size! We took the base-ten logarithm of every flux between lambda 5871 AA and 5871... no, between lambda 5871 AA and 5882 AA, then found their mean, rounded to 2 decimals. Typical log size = 0.67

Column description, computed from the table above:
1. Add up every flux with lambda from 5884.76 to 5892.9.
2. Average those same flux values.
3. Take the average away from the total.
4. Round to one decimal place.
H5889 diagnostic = 19.9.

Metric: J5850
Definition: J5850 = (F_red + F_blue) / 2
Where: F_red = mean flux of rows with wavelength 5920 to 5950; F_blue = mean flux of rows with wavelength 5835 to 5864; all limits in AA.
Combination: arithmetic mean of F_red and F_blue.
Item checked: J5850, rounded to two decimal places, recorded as 4.89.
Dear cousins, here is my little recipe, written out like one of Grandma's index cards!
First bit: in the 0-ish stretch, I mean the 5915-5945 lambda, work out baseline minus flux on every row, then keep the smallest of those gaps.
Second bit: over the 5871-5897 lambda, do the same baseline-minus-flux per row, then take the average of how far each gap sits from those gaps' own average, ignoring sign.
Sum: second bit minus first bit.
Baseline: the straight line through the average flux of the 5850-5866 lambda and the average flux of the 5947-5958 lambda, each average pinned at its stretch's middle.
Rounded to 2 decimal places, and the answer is 0.54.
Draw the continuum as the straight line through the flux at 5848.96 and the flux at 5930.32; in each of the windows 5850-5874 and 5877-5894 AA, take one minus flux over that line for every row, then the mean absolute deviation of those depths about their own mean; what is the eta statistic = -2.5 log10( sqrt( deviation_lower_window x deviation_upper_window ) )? 3.6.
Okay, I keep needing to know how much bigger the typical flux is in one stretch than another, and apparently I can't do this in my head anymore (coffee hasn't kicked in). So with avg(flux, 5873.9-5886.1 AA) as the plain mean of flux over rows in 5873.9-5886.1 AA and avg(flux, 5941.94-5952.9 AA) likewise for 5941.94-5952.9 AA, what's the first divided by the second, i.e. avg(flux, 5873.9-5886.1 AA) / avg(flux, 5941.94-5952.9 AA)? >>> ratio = 0.93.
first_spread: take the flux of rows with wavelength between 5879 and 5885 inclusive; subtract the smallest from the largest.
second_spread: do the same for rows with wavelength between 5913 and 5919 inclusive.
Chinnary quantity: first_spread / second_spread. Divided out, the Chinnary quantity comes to 6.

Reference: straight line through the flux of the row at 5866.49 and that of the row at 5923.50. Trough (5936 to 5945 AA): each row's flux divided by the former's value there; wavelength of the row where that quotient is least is 5944.00 AA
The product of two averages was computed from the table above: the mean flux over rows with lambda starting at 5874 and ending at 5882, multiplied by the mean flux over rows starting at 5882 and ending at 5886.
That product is 19.7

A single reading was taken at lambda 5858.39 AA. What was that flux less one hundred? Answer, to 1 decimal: -95.1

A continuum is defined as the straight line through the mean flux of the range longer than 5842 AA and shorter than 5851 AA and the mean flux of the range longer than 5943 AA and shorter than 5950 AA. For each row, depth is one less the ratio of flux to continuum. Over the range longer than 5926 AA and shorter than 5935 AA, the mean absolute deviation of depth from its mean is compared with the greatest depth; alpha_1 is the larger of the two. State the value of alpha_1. 0.012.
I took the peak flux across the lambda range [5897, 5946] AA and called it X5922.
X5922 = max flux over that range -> 5.07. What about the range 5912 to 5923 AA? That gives 5.02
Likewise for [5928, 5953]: 4.99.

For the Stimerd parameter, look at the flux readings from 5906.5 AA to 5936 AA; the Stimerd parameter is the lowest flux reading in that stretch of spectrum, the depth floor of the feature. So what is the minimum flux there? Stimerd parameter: 4.76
